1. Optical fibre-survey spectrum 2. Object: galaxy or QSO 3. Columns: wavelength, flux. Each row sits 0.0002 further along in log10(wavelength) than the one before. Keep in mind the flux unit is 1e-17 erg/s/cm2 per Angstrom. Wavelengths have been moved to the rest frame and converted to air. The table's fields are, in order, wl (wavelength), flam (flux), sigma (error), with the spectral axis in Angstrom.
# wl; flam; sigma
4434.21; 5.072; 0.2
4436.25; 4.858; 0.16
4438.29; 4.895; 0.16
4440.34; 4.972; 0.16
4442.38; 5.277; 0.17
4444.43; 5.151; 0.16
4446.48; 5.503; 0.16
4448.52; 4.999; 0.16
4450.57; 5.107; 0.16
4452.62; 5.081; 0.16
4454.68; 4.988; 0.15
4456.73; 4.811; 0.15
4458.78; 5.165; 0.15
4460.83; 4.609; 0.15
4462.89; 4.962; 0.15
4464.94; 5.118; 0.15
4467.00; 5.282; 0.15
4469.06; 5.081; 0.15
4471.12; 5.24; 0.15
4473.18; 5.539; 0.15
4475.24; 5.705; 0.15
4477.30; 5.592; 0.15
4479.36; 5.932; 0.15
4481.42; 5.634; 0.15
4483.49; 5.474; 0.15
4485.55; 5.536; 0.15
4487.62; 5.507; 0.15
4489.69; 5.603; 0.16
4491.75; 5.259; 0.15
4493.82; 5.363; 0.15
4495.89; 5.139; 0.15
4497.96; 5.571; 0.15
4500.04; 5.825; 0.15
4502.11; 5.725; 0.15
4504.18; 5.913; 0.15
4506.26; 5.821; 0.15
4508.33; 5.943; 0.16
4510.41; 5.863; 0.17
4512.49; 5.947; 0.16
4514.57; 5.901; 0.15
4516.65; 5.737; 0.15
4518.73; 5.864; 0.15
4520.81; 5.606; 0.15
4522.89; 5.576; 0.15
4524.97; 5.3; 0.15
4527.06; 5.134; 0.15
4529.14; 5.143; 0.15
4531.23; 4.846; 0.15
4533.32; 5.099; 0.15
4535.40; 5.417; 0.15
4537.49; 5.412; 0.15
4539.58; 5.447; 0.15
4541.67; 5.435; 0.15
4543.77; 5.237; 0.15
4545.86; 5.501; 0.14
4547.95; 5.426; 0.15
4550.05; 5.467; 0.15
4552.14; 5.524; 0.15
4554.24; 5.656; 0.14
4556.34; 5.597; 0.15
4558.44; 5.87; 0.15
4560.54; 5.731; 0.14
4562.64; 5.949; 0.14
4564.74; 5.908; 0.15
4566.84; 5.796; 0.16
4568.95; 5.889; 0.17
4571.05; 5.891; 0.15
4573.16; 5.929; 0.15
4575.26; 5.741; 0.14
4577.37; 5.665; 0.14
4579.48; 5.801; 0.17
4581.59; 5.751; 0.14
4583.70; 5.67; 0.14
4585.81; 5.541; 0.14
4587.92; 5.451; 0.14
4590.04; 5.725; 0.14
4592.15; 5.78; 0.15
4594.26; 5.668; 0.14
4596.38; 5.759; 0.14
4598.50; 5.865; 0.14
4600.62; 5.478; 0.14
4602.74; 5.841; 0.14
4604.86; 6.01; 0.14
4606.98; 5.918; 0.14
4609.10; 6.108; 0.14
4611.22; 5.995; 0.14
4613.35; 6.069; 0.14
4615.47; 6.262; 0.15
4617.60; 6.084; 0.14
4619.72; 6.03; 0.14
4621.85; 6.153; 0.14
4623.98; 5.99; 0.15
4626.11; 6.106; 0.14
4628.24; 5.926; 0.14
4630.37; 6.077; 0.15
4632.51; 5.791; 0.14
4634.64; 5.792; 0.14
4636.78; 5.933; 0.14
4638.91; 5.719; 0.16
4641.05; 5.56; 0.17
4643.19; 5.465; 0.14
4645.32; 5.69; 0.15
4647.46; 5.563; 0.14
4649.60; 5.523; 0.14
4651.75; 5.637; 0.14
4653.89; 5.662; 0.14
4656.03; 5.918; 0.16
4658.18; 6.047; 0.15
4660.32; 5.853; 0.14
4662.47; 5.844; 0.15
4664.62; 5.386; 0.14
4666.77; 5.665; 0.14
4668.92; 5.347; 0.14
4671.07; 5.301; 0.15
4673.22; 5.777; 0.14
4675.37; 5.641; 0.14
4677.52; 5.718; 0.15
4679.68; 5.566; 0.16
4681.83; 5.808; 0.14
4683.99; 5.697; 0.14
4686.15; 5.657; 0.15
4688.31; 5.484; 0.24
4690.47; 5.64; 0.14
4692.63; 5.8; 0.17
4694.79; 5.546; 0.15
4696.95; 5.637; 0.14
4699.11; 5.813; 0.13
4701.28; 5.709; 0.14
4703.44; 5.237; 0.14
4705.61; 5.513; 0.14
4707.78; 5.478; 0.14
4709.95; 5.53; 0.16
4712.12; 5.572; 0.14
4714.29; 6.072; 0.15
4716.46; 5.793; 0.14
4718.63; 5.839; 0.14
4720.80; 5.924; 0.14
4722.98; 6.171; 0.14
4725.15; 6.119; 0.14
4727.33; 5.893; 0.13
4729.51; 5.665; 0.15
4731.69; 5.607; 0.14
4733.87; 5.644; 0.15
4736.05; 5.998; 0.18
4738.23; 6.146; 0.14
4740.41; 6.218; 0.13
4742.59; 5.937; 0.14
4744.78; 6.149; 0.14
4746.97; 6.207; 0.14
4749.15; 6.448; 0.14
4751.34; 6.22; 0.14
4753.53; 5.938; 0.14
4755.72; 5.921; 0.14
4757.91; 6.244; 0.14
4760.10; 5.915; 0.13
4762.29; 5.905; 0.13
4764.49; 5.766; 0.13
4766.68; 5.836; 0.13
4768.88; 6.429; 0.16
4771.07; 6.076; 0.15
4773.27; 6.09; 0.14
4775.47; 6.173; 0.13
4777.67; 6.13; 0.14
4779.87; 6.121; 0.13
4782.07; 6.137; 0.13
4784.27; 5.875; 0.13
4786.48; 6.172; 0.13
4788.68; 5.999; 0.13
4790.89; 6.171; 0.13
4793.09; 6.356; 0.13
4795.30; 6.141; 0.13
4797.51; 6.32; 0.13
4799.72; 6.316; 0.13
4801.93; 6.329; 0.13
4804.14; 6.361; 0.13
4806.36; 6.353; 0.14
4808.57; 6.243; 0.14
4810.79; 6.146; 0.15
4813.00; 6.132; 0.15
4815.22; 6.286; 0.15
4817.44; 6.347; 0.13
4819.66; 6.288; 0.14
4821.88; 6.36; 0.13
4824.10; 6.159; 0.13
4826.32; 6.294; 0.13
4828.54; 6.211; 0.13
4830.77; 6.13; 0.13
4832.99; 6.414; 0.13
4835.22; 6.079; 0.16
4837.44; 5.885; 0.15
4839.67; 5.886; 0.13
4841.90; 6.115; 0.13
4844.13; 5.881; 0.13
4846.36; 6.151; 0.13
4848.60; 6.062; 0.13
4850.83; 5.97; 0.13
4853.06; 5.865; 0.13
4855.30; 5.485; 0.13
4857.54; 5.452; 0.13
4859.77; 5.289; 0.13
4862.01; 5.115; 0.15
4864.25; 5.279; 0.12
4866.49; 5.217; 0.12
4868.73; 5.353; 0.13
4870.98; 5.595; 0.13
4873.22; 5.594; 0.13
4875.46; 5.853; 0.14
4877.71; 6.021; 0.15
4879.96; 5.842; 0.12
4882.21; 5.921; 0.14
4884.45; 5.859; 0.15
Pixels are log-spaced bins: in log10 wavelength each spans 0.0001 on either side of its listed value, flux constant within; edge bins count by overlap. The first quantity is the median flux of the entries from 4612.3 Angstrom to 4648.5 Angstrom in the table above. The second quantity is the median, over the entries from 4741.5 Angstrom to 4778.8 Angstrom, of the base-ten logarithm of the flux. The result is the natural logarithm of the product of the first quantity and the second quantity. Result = 1.54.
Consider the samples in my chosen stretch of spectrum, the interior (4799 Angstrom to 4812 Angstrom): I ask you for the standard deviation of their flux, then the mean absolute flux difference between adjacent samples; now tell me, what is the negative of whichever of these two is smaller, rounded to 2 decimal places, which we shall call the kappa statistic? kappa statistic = -0.05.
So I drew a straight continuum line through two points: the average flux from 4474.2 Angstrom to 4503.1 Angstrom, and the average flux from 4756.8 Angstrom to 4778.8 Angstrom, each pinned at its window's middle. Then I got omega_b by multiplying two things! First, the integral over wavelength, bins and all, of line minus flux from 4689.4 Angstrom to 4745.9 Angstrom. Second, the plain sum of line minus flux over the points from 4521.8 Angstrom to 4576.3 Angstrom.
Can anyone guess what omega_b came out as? 34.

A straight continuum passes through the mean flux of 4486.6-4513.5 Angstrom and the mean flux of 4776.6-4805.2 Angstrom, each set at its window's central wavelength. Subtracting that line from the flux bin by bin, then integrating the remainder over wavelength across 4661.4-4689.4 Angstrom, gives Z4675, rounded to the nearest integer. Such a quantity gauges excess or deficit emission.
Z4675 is -10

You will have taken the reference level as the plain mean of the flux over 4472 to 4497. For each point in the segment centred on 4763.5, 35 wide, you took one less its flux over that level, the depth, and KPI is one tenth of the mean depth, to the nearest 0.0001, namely -0.0102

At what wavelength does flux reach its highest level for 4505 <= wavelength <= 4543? 4512.49 Angstrom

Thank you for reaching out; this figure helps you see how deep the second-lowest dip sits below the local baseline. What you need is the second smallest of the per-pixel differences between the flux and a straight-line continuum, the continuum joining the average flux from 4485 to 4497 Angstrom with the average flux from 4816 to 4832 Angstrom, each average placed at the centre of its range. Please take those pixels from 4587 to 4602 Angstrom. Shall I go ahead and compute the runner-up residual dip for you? -0.20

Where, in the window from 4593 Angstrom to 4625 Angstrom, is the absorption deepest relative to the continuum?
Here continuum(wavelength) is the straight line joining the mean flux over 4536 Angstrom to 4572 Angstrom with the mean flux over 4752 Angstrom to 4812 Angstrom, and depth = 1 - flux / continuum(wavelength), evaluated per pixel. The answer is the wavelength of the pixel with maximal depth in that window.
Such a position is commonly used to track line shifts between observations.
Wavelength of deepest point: 4600.62 Angstrom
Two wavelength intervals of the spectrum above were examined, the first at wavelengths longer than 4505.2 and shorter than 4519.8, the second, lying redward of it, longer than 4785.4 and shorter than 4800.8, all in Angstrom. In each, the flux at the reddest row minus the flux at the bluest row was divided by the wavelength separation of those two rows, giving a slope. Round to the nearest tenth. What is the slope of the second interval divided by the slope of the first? 3.2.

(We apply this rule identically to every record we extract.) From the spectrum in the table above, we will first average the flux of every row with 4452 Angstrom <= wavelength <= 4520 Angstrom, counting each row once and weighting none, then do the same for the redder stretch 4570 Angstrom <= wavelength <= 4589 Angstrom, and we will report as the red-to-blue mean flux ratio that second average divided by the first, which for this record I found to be 1.04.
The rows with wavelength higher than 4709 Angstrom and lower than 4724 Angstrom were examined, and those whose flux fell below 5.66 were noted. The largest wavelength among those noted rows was 4712.12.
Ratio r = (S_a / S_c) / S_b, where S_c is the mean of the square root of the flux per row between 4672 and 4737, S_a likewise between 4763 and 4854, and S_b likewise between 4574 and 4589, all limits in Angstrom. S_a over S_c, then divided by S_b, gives 0.436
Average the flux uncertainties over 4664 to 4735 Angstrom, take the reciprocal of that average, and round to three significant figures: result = 6.82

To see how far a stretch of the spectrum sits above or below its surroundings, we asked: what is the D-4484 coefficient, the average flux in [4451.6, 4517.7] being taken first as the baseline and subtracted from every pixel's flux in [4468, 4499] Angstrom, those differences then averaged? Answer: 0.0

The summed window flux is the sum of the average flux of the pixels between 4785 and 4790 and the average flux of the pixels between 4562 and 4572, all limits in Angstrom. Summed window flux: 12.0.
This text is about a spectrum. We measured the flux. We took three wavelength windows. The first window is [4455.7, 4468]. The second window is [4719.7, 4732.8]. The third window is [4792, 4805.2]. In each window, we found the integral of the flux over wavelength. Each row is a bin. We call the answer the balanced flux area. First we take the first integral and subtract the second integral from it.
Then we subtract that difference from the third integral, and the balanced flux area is 99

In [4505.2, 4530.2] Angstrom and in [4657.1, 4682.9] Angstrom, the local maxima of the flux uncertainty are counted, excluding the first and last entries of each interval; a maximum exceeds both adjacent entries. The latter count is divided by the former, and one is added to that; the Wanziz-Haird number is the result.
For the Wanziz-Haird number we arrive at 4.0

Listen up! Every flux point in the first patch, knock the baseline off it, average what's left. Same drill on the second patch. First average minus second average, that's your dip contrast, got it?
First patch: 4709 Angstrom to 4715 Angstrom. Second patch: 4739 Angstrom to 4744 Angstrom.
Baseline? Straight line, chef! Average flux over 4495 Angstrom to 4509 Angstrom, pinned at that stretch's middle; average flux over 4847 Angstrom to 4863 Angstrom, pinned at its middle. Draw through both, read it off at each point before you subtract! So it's -0.4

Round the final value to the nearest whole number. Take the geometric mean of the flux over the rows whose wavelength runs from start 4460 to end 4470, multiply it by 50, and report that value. 250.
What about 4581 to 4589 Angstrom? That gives 280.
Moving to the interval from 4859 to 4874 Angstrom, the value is 267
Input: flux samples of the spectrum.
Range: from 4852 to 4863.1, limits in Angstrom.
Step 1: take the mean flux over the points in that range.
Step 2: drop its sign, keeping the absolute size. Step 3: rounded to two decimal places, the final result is 5.44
